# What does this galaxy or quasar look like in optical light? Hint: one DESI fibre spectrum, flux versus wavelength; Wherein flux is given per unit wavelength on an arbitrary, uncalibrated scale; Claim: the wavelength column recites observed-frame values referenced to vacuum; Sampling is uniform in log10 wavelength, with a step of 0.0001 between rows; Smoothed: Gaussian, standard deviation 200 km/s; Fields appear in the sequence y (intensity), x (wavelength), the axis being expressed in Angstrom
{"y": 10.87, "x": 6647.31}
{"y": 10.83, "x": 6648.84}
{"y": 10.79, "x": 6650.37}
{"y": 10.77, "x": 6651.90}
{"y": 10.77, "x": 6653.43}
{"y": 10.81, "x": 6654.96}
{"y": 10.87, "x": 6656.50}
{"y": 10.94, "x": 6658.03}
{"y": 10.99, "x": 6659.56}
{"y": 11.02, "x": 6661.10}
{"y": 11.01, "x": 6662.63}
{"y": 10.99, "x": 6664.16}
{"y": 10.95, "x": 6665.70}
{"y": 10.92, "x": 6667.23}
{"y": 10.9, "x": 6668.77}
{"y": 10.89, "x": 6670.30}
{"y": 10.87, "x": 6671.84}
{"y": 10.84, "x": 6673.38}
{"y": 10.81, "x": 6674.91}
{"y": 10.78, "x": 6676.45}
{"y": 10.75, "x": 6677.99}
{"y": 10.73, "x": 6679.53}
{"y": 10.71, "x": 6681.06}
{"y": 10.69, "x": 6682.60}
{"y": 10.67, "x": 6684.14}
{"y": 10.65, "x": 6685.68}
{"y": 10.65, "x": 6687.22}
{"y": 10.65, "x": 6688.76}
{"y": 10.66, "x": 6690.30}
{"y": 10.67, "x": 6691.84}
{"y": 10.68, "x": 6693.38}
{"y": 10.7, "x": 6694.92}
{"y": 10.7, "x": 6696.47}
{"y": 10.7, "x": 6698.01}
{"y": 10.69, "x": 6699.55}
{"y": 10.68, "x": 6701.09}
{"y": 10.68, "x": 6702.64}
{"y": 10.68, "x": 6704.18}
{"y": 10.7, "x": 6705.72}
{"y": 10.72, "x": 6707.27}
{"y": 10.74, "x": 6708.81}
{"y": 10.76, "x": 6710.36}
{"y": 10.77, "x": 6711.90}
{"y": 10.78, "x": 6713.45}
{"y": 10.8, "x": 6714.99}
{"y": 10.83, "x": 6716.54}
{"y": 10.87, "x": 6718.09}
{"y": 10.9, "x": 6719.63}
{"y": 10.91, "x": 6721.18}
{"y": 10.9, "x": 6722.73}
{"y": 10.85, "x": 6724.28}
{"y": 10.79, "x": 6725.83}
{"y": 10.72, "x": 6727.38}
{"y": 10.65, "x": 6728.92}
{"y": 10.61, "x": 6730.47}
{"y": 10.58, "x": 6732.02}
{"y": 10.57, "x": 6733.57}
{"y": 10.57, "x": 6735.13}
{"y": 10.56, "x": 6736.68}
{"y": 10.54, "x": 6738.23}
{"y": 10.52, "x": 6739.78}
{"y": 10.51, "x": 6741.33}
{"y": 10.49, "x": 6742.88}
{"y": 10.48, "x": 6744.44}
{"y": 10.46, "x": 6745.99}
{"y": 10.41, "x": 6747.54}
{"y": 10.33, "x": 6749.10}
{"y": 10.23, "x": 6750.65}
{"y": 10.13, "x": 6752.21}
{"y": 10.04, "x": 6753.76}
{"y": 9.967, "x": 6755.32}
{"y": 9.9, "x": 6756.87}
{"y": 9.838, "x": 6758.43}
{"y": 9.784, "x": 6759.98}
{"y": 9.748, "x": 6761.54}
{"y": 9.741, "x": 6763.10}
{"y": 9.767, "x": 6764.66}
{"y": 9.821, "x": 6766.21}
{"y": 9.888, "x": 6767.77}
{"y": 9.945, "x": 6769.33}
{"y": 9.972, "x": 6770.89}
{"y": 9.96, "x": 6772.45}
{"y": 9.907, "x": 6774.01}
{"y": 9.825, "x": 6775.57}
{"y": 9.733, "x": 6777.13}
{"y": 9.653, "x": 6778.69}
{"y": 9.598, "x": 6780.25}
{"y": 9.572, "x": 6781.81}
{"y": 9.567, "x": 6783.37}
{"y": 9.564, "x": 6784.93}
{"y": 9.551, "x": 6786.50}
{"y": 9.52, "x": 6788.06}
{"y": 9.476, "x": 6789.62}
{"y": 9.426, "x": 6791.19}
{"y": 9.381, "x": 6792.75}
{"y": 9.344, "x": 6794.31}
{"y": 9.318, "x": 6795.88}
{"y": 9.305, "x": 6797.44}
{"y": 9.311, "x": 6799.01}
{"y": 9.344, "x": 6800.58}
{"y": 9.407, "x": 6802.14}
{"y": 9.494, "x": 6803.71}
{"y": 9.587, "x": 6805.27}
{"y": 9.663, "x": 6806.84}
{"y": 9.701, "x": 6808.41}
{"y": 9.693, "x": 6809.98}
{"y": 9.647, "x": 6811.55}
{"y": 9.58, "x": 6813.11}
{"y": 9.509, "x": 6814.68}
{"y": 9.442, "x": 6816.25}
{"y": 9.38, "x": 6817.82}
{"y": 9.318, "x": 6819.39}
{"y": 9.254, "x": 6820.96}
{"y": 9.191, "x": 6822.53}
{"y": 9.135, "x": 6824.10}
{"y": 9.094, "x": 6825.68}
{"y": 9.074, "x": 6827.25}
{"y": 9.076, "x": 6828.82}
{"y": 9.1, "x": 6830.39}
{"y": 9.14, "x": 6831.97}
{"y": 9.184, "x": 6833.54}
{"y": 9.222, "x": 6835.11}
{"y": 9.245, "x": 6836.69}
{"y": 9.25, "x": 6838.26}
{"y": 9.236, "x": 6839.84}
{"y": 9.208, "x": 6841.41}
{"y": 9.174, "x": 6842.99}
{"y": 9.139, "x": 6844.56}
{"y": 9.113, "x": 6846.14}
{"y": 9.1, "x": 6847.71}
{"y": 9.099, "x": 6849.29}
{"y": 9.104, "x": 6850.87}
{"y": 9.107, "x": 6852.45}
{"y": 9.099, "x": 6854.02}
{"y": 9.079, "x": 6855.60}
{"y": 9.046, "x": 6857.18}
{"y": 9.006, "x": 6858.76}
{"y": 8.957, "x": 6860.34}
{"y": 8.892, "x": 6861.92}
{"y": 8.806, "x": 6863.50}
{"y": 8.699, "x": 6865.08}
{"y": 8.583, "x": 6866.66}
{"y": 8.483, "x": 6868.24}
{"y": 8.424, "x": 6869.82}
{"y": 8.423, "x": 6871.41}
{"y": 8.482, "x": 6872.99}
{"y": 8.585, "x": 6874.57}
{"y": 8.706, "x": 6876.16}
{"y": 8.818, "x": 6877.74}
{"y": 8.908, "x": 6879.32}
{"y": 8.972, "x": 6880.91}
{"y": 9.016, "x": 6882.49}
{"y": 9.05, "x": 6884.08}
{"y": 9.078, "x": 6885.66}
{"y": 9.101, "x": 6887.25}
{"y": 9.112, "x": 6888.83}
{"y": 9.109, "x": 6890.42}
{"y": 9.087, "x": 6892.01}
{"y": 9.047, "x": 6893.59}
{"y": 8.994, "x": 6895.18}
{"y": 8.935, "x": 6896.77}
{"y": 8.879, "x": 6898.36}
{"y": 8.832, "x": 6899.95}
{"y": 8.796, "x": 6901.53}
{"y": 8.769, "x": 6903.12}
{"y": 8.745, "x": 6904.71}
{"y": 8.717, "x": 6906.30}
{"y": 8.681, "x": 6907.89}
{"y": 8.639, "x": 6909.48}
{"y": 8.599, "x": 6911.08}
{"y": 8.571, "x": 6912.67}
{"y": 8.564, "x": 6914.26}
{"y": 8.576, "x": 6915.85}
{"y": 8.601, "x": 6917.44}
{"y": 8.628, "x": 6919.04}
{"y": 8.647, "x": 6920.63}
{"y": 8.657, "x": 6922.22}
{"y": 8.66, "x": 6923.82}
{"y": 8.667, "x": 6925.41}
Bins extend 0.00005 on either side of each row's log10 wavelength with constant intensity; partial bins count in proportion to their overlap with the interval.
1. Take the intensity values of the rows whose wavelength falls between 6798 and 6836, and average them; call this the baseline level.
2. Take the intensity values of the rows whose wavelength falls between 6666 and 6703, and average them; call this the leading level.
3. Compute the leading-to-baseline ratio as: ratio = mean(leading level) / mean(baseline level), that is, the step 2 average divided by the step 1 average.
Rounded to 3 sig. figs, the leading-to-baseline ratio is 1.15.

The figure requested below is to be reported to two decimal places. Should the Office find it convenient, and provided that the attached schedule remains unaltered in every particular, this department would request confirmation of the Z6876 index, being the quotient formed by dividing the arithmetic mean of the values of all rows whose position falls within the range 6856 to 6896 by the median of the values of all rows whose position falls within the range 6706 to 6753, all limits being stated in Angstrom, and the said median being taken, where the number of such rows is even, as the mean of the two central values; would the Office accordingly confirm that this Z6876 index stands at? 0.83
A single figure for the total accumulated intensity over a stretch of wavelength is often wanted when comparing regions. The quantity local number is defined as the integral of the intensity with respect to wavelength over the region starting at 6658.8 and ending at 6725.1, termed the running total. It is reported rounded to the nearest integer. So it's 715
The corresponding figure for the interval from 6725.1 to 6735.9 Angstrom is 115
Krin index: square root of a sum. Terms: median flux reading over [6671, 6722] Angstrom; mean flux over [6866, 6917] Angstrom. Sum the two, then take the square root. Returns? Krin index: 4.42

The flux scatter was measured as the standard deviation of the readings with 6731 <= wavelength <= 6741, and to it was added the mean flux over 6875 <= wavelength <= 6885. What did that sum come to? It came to 8.9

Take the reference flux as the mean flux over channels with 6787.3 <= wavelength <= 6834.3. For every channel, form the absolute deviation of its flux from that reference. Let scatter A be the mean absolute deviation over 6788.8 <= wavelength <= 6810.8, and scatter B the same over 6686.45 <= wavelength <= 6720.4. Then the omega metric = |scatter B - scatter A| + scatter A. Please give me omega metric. 1.4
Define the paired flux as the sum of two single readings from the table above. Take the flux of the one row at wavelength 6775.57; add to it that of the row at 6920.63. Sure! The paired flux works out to 18.5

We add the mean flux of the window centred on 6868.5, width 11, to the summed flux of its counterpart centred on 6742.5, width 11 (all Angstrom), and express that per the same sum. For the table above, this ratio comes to 1.12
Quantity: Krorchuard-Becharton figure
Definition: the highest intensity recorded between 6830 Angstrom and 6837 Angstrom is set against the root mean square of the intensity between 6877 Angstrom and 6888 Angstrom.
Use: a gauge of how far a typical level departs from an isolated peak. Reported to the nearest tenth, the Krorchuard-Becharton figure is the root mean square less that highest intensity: -0.3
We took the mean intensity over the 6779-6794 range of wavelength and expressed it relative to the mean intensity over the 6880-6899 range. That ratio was 1.05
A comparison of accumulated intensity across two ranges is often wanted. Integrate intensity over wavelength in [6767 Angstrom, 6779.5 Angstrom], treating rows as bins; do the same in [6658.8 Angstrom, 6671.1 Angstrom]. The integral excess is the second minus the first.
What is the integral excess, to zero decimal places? 12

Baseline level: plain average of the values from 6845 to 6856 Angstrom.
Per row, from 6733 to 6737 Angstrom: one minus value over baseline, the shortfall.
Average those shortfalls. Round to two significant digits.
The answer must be -0.16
